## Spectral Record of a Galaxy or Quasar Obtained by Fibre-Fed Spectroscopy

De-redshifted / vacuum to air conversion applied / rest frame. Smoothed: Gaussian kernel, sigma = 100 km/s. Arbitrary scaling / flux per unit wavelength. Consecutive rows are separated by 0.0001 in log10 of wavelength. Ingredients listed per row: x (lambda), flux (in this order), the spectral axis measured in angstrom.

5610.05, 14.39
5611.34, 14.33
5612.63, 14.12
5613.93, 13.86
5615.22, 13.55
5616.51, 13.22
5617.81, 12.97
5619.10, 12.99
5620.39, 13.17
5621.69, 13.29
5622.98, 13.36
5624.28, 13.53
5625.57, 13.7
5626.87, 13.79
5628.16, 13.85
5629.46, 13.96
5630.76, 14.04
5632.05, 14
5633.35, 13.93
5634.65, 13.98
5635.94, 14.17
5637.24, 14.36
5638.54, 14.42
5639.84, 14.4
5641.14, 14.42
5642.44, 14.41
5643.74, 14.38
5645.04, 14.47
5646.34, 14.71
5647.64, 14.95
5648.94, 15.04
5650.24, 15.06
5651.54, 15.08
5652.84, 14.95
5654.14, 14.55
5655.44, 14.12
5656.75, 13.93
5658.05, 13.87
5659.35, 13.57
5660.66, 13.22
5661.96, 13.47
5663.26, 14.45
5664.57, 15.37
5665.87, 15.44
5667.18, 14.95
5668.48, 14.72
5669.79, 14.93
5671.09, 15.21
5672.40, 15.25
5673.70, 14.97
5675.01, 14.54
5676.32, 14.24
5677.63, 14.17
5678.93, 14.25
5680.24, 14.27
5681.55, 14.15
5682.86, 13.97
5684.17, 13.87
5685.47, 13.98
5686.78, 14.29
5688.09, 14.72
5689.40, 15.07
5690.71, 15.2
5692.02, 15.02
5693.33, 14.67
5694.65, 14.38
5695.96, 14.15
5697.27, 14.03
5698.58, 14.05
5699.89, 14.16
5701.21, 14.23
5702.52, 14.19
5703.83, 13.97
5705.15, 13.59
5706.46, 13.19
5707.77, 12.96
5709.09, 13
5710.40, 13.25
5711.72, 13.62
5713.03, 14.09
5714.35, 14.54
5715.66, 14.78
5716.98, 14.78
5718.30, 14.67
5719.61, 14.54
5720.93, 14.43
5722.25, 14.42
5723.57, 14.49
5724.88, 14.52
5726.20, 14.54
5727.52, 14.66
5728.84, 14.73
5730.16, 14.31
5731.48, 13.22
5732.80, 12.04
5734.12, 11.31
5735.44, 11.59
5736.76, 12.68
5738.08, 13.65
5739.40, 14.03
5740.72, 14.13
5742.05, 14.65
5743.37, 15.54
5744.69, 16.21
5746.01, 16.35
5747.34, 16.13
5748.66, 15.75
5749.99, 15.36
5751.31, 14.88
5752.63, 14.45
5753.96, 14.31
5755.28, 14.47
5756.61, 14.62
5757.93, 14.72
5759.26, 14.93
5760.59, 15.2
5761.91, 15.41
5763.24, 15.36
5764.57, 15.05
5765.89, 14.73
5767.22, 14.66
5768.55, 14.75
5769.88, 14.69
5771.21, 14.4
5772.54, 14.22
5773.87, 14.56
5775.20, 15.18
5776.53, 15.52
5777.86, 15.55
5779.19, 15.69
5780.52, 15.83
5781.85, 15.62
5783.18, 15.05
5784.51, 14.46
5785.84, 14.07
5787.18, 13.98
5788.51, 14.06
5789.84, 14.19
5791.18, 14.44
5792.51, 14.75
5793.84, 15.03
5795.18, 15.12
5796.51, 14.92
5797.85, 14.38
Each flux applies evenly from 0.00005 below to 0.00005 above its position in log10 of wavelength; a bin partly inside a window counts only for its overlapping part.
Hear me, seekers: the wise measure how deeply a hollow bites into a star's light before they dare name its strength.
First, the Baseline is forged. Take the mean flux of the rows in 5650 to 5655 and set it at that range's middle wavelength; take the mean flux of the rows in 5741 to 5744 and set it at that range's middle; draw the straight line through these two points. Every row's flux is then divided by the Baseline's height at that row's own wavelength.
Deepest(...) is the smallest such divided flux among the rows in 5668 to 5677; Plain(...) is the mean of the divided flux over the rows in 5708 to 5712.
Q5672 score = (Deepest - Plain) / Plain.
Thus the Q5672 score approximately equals 0.08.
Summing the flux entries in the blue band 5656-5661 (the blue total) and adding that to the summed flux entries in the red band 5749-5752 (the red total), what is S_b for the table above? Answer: 85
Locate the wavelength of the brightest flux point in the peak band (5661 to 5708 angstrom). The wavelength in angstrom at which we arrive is 5665.87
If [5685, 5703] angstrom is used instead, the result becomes 5690.71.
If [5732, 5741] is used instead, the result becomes 5740.72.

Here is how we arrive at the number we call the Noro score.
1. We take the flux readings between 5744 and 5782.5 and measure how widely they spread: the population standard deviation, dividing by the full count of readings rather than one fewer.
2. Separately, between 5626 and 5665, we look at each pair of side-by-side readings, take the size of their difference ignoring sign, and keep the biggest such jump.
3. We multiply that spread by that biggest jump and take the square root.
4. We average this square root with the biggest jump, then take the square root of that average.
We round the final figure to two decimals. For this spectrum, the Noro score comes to 0.93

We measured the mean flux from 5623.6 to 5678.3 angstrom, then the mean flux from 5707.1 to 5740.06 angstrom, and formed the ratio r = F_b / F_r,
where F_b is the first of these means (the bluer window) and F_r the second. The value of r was 1.04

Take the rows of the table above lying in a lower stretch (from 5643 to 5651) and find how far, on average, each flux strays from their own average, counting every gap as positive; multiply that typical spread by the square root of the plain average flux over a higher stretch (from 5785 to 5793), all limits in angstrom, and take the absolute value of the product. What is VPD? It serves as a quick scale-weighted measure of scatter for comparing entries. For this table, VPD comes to 0.9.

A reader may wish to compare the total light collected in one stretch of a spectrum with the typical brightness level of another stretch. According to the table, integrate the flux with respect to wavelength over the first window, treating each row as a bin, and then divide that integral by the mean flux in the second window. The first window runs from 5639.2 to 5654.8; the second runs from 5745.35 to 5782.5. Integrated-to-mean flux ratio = 15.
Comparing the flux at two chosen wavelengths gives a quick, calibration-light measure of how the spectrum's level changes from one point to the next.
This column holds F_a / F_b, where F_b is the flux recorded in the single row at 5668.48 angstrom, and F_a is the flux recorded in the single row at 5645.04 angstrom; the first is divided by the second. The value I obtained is 0.98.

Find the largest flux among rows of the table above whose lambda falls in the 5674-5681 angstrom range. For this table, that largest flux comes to 14.54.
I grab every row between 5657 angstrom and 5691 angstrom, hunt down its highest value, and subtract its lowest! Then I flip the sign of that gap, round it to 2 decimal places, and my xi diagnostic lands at -2.22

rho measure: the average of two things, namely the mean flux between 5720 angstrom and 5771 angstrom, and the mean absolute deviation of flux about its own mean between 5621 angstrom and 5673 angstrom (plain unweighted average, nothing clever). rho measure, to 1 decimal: 7.5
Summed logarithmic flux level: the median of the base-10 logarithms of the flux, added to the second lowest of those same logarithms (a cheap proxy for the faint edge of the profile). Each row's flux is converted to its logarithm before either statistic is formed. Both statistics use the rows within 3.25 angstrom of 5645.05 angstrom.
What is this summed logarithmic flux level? 2.32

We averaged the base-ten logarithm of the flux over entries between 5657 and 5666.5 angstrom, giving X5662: 1.15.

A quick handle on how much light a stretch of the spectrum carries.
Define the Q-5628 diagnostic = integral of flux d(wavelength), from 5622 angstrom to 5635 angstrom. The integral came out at 179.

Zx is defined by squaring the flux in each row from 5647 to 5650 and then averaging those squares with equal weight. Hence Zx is 225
